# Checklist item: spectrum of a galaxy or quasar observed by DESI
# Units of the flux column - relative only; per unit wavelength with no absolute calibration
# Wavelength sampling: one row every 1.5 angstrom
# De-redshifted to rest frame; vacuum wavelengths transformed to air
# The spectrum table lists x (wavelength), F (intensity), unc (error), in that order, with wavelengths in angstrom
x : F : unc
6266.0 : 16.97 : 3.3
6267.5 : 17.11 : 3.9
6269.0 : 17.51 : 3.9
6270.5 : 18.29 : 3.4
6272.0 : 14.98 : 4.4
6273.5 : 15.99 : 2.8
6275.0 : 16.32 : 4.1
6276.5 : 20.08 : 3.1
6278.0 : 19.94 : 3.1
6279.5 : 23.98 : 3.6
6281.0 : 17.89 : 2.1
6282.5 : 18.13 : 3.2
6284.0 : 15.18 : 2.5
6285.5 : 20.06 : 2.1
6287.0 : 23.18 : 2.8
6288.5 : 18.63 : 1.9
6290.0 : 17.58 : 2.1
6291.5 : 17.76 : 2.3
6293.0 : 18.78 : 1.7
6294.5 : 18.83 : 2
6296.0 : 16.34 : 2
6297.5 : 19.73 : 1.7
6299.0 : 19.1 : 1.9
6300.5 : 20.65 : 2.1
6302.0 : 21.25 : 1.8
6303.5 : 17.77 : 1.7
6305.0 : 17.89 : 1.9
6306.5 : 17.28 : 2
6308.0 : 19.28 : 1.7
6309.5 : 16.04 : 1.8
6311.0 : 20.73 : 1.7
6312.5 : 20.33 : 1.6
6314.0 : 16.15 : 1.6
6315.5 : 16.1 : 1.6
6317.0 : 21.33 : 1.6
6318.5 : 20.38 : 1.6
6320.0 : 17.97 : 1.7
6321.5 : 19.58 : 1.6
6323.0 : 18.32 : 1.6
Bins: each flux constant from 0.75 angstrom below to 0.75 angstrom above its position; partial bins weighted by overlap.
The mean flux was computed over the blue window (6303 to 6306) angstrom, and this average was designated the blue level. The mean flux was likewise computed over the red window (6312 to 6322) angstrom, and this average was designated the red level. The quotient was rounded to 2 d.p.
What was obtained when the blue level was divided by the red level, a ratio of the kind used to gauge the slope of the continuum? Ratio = 0.95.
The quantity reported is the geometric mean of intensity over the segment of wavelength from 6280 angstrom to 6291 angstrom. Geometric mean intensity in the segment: 18.5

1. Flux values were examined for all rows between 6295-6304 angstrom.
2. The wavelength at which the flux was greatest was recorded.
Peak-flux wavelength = 6302.0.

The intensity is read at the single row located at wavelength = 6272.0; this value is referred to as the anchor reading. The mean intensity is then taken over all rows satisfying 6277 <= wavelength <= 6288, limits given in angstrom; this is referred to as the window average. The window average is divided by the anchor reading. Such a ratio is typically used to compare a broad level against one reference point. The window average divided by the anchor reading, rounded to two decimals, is 1.32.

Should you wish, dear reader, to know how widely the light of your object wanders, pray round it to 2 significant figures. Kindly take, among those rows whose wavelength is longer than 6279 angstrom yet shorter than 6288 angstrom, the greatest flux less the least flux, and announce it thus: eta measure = 8.8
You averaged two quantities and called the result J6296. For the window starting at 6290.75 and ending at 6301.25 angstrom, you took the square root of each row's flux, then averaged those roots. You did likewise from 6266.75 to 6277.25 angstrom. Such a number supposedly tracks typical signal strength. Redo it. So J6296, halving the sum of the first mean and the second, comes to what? 4.23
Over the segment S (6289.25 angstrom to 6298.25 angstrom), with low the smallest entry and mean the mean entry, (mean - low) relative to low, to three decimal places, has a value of 0.112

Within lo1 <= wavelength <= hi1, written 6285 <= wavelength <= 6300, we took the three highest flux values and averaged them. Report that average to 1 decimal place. 21.0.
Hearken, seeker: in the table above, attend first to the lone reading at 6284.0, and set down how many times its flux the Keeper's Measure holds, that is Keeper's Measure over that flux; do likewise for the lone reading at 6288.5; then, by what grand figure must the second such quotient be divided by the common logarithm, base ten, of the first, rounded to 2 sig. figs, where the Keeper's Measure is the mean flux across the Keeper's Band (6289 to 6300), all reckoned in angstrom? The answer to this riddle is 12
